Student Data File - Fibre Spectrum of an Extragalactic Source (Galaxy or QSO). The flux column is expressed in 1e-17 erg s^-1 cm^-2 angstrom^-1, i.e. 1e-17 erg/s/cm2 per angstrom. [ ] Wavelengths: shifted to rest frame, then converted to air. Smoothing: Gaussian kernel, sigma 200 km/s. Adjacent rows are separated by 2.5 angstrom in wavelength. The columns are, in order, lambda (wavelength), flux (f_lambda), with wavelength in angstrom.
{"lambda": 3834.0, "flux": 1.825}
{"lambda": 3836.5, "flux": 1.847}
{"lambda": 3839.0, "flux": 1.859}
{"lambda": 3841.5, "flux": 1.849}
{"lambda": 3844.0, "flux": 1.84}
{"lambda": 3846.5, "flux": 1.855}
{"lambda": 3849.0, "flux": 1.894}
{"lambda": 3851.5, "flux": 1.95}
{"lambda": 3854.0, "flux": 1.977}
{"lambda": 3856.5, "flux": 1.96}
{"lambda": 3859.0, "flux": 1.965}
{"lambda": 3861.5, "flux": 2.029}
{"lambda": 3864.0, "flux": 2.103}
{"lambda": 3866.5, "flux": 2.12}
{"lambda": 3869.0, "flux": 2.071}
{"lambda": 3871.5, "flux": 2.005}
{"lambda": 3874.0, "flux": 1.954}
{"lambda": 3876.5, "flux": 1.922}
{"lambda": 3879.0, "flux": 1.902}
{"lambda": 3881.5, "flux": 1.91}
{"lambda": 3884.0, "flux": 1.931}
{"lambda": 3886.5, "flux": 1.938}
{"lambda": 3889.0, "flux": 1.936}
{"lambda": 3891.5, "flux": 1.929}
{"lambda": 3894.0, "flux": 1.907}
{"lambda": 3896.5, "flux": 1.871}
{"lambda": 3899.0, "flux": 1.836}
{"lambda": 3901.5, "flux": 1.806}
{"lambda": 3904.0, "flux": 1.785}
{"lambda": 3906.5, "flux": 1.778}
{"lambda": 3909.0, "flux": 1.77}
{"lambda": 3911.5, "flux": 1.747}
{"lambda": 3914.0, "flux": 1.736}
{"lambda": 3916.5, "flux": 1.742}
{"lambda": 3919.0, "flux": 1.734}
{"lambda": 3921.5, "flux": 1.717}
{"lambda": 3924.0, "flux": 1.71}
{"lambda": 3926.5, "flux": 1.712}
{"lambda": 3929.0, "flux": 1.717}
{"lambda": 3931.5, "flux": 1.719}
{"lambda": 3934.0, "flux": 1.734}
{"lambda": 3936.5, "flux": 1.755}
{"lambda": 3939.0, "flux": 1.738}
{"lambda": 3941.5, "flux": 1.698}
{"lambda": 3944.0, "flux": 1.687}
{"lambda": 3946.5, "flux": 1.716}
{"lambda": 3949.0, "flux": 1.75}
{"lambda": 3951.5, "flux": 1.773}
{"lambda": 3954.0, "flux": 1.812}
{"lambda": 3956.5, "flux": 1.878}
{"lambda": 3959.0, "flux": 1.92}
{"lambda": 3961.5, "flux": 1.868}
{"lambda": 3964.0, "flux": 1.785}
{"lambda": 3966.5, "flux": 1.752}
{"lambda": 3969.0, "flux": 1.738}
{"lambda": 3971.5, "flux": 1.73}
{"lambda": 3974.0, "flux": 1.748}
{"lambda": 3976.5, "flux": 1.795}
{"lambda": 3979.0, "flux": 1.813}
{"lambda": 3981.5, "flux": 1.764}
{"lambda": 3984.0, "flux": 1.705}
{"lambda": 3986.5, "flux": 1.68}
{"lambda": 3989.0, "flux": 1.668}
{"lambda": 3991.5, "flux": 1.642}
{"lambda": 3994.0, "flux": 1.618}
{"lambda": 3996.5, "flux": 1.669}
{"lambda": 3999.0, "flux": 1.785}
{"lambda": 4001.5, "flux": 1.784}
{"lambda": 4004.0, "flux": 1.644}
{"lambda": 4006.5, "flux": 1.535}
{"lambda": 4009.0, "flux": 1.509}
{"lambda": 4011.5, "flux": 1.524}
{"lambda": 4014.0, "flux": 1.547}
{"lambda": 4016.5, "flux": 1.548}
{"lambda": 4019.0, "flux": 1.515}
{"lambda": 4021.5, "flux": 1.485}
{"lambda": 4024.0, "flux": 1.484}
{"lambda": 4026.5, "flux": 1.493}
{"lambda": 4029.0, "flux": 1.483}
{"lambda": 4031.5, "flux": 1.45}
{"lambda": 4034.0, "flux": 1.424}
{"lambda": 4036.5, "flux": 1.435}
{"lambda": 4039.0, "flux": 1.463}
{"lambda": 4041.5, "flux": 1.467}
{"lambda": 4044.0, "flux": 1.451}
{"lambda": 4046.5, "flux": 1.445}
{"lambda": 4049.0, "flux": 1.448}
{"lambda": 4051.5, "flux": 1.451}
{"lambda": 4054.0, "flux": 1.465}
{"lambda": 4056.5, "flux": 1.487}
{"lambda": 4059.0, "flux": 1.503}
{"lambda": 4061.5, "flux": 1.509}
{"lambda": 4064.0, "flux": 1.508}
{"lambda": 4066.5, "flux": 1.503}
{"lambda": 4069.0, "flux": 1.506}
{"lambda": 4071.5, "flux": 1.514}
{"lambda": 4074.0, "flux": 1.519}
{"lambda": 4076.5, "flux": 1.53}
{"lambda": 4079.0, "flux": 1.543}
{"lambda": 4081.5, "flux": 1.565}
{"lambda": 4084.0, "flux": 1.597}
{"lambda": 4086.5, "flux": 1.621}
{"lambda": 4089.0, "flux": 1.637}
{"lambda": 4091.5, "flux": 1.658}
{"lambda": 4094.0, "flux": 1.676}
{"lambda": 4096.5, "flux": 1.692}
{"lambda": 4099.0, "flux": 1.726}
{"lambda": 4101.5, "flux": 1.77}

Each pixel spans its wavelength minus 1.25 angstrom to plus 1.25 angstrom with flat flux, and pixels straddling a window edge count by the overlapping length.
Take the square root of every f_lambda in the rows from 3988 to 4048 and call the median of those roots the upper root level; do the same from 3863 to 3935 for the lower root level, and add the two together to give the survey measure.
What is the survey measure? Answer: 2.58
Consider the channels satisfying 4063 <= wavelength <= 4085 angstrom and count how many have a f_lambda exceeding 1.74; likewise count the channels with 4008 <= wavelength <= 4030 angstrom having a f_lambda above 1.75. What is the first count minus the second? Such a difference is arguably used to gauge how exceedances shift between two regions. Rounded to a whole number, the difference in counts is 0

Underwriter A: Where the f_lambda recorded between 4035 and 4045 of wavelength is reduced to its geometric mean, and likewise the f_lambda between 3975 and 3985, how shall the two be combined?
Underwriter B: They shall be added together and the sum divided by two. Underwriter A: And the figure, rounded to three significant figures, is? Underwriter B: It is 1.61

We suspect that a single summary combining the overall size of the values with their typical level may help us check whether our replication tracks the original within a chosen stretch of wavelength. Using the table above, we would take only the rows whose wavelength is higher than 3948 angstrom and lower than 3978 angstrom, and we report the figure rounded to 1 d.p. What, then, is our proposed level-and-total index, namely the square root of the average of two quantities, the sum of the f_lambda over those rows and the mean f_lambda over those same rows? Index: 3.4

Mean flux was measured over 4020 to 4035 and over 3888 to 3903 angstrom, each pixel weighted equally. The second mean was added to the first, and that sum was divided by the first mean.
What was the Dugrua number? 2.28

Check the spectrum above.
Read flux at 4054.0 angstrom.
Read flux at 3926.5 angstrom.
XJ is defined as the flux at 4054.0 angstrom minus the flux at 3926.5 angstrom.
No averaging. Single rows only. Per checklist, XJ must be -0.25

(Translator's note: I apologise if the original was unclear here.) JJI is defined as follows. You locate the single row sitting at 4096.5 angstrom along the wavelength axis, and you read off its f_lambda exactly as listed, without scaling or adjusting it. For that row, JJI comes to 1.692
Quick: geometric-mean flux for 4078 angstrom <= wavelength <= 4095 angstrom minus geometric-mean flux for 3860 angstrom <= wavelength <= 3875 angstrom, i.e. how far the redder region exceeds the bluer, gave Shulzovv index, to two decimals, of -0.43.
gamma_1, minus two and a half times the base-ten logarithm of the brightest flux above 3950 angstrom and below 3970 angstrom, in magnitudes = -0.708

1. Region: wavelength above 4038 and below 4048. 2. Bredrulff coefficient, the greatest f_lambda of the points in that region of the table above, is 1.467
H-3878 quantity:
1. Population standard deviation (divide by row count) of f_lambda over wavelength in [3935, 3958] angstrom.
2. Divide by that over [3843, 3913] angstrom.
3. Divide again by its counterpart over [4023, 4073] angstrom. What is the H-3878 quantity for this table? 22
